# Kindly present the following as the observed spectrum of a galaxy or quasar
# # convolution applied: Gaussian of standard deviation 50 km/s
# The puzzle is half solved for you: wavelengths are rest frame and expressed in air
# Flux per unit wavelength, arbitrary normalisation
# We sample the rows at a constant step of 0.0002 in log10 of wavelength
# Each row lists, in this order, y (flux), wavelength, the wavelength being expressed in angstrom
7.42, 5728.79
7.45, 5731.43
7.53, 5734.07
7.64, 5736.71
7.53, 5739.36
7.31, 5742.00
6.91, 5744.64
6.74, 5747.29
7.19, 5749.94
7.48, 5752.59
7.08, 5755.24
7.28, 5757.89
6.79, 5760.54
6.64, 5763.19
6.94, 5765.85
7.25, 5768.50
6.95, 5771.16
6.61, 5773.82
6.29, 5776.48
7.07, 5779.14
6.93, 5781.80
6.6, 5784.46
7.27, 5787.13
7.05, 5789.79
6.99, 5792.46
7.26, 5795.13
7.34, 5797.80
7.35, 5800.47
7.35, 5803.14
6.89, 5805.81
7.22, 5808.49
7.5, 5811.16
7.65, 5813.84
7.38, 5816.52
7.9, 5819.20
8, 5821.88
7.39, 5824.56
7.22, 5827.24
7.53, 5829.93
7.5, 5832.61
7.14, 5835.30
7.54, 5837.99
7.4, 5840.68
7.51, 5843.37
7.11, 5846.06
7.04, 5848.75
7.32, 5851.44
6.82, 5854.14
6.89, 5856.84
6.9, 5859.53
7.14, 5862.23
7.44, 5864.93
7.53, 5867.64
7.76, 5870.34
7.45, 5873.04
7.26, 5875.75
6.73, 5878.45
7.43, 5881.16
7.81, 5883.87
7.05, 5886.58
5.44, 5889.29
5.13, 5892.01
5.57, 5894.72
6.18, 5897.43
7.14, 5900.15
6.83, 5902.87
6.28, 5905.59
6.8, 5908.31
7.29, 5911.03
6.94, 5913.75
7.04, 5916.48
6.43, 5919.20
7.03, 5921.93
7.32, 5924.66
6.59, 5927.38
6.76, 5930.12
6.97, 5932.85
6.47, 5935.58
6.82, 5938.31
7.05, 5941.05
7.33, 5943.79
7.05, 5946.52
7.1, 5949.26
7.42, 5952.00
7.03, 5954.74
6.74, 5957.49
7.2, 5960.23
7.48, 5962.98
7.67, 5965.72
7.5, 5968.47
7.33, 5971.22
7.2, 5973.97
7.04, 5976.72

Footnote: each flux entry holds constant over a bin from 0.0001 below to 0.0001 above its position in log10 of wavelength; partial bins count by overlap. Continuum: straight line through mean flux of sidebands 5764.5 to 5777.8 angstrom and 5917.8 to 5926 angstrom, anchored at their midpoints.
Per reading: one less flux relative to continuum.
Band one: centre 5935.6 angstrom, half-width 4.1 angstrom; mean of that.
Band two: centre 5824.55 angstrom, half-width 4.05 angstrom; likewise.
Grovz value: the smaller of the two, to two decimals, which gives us -0.10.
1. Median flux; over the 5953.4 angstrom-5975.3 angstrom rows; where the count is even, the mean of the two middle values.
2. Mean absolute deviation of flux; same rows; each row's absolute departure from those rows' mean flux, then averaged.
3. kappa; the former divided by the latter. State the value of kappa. 32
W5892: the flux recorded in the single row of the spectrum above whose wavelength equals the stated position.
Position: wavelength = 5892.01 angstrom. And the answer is 5.13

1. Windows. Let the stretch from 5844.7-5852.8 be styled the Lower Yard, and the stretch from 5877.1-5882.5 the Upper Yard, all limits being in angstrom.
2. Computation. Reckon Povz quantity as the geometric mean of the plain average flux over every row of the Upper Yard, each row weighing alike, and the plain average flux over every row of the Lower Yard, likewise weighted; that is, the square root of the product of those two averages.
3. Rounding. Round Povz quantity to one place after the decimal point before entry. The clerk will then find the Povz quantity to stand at 7.1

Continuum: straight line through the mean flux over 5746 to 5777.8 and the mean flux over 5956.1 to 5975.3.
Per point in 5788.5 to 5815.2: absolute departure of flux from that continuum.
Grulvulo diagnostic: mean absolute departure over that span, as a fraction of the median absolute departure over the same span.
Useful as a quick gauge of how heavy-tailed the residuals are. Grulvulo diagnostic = 0.92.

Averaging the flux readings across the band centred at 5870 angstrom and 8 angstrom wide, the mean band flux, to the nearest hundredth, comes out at 7.58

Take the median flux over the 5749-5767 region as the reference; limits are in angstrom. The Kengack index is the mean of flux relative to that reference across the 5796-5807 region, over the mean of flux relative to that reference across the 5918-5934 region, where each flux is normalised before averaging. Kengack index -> 1.06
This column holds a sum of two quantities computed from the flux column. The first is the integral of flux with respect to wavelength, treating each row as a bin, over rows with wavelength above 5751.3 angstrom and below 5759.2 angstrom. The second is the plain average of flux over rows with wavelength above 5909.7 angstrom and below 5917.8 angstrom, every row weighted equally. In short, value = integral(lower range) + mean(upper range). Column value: 65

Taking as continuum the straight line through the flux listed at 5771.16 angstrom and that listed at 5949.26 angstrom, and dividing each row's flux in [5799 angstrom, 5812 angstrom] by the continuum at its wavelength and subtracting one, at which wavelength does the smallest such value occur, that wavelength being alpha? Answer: 5805.81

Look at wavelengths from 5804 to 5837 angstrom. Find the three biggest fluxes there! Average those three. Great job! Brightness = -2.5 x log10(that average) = -2.24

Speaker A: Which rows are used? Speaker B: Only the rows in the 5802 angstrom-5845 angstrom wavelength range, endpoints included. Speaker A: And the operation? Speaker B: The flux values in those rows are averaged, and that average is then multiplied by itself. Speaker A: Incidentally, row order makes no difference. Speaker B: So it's 55.4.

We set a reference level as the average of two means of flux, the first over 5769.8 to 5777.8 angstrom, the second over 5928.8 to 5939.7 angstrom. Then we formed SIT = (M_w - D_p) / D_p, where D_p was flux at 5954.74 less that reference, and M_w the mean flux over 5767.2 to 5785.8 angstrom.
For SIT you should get 19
